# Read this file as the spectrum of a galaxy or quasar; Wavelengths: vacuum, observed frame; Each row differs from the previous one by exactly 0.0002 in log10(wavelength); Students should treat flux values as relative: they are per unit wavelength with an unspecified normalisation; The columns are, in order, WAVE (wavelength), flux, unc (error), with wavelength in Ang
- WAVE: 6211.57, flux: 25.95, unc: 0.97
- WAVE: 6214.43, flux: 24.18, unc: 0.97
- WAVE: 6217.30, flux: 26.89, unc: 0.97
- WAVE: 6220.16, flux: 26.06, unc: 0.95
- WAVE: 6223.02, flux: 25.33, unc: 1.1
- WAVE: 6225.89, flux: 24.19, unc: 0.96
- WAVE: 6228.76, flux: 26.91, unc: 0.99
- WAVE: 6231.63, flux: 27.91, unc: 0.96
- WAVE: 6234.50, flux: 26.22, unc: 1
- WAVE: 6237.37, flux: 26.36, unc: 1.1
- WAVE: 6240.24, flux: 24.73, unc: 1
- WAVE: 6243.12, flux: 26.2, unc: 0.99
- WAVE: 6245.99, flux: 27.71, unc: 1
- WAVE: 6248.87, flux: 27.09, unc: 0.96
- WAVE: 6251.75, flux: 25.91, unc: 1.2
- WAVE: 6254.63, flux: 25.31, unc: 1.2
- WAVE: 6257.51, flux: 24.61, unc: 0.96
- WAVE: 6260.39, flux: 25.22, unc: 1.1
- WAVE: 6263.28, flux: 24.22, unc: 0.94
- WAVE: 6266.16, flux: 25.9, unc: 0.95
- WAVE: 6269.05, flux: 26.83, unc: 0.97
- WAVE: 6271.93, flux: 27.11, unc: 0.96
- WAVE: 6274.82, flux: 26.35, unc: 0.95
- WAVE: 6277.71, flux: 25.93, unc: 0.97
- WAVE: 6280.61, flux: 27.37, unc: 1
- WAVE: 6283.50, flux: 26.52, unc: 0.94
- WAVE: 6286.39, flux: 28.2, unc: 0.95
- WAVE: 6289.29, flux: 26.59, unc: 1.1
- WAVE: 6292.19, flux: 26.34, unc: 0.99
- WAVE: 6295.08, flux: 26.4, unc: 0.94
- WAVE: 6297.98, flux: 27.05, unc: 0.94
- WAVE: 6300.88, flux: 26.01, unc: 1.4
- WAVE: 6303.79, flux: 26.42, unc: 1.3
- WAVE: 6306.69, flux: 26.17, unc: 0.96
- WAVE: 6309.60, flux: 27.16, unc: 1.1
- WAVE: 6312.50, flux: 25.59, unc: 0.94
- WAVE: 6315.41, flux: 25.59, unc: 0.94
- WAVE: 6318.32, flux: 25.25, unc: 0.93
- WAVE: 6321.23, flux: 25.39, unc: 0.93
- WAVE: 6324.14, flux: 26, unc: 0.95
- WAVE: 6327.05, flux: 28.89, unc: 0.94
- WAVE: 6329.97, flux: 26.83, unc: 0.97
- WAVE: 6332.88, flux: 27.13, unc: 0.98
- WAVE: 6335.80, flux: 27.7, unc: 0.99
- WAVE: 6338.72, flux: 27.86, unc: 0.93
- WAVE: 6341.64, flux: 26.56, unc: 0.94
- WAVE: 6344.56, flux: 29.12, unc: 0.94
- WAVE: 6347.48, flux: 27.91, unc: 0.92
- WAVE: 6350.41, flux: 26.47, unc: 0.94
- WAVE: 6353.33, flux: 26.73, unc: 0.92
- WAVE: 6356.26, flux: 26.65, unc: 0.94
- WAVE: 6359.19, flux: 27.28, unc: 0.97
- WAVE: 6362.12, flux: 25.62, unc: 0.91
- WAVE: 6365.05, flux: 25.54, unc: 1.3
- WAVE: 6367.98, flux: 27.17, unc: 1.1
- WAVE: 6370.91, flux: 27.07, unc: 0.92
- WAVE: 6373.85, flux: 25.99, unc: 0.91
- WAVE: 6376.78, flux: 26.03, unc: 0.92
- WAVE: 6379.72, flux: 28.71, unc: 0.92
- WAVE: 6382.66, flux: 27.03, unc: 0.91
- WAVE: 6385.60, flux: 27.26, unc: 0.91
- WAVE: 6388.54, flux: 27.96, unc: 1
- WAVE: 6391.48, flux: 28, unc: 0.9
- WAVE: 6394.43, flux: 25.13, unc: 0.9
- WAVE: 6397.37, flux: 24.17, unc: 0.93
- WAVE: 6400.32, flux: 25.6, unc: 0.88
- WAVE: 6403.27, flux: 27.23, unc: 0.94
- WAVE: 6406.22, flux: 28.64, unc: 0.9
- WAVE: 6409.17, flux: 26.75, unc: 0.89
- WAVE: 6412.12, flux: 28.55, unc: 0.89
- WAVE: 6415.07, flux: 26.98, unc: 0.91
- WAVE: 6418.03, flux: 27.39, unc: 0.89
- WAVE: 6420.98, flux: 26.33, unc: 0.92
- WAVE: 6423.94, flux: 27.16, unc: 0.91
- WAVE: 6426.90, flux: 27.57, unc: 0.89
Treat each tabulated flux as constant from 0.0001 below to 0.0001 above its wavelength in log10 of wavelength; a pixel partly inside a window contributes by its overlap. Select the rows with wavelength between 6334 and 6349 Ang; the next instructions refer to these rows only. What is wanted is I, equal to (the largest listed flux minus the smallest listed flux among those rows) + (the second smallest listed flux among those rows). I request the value 30.3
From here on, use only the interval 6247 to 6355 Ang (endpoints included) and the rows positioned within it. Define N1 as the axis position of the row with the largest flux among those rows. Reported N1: 6344.56 Ang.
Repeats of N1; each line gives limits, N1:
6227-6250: 6231.63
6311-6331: 6327.05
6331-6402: 6344.56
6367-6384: 6379.72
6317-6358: 6344.56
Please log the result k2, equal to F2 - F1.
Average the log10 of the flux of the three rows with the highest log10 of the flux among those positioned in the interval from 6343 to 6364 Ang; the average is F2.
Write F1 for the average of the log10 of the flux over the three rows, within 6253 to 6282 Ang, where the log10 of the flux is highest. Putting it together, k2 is 0.016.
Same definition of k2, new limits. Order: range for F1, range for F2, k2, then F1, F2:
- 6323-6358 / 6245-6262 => -0.027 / 1.46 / 1.43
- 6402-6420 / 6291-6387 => 0.011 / 1.45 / 1.46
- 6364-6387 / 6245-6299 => 0.001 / 1.44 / 1.44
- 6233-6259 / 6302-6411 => 0.029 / 1.43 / 1.46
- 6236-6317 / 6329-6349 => 0.008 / 1.44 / 1.45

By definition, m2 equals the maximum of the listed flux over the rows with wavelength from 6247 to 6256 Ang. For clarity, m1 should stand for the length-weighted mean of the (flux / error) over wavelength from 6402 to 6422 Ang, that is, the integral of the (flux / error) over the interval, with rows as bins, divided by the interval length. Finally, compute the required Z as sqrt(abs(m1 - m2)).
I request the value 1.8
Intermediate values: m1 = 30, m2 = 27.09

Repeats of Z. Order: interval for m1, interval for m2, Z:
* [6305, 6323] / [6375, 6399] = 1.4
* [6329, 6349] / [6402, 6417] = 0.6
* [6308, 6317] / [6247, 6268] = 0.8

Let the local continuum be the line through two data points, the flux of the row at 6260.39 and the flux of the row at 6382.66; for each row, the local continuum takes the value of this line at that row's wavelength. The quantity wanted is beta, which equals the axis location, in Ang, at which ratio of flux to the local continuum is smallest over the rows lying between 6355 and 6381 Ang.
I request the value 6365.05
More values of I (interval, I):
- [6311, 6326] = 26.1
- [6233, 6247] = 29.2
